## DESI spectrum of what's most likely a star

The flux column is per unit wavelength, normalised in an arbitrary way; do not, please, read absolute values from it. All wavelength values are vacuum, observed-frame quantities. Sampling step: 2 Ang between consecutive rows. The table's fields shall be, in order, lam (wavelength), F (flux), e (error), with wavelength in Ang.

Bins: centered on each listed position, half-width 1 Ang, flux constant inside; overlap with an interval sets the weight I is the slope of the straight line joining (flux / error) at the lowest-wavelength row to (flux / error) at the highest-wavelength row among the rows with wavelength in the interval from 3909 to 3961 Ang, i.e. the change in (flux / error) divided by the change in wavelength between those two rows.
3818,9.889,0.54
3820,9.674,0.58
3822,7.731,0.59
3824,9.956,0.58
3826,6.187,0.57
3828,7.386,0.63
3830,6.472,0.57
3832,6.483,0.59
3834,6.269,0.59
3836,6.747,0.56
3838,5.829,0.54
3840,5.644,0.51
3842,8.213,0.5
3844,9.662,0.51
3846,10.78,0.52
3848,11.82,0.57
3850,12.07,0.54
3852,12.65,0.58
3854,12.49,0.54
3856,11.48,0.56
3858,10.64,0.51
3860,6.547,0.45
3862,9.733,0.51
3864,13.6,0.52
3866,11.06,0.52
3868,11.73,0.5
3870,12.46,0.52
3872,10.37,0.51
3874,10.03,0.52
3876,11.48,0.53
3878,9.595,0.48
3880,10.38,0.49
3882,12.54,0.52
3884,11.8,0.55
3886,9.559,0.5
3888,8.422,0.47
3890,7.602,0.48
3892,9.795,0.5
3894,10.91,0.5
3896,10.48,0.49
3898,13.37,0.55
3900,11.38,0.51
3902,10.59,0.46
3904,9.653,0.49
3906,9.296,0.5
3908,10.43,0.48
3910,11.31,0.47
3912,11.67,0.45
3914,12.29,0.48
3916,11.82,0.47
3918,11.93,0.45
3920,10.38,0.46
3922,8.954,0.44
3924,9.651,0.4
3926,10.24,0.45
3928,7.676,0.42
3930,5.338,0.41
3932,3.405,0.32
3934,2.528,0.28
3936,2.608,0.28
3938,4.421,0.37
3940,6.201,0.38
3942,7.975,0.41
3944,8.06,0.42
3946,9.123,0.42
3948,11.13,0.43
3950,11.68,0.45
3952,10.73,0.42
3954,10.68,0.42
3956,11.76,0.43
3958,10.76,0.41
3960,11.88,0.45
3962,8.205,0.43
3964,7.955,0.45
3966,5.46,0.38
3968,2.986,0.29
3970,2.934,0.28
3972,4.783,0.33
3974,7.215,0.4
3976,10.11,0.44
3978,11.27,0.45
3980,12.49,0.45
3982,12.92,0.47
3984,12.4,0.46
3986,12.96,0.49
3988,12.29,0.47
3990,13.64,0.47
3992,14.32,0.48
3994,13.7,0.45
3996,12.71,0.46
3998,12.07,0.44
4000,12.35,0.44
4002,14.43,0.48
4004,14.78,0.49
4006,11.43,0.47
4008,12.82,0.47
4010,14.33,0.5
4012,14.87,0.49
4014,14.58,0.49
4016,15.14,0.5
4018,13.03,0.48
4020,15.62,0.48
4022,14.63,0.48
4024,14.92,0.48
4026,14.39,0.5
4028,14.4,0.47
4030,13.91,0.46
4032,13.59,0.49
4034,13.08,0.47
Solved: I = 0.047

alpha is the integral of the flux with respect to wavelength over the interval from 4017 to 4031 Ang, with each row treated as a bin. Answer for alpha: 202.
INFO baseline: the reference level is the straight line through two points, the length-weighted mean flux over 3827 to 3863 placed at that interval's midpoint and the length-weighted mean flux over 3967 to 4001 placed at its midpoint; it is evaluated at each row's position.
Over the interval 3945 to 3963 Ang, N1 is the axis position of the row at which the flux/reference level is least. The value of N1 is 3962 Ang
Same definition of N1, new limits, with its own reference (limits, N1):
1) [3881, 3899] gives 3890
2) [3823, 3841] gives 3840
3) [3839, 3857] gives 3840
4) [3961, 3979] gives 3970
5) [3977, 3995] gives 3978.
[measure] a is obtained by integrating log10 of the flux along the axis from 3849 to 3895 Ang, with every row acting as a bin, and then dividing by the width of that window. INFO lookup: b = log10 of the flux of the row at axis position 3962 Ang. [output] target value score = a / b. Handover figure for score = 1.1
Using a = 1.02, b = 0.91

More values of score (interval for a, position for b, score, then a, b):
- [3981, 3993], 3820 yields 1.1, 1.12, 0.99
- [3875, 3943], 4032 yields 0.8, 0.94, 1.13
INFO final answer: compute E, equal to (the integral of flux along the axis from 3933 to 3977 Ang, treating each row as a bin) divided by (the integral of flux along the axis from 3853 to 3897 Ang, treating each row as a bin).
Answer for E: 0.73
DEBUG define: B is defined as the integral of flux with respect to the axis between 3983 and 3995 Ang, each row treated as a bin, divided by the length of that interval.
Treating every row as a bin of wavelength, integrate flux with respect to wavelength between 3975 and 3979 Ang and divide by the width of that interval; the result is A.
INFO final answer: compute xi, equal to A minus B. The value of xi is -2.5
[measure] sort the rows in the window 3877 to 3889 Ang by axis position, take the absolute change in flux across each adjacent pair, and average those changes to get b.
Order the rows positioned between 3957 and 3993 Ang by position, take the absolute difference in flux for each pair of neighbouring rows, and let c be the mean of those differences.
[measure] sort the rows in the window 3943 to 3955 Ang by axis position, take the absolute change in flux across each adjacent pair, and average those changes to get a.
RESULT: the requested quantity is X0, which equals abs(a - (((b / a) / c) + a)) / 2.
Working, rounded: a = 0.92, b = 1.41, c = 1.40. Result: 0.55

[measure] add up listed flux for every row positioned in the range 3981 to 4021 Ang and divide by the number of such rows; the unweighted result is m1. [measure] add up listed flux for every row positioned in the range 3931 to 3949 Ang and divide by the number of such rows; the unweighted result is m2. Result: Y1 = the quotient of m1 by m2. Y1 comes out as 2.2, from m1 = 14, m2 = 6.2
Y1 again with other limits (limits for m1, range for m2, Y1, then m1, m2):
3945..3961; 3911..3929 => 1.0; 11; 10.5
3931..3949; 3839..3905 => 0.6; 6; 10.6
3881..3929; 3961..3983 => 1.3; 10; 7.8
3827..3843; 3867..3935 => 0.7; 7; 10.0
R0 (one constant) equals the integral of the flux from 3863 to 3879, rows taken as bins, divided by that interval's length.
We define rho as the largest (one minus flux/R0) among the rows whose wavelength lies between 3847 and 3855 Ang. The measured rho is 0.0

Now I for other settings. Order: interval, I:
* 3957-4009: 0.021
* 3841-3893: 0.063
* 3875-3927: 0.022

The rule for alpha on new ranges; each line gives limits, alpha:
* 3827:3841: 90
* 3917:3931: 128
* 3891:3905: 152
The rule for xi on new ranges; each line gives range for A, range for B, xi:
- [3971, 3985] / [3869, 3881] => -0.5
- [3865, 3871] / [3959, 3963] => 1.7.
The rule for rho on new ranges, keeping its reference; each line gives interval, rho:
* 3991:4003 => -0.1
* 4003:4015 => 0.0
